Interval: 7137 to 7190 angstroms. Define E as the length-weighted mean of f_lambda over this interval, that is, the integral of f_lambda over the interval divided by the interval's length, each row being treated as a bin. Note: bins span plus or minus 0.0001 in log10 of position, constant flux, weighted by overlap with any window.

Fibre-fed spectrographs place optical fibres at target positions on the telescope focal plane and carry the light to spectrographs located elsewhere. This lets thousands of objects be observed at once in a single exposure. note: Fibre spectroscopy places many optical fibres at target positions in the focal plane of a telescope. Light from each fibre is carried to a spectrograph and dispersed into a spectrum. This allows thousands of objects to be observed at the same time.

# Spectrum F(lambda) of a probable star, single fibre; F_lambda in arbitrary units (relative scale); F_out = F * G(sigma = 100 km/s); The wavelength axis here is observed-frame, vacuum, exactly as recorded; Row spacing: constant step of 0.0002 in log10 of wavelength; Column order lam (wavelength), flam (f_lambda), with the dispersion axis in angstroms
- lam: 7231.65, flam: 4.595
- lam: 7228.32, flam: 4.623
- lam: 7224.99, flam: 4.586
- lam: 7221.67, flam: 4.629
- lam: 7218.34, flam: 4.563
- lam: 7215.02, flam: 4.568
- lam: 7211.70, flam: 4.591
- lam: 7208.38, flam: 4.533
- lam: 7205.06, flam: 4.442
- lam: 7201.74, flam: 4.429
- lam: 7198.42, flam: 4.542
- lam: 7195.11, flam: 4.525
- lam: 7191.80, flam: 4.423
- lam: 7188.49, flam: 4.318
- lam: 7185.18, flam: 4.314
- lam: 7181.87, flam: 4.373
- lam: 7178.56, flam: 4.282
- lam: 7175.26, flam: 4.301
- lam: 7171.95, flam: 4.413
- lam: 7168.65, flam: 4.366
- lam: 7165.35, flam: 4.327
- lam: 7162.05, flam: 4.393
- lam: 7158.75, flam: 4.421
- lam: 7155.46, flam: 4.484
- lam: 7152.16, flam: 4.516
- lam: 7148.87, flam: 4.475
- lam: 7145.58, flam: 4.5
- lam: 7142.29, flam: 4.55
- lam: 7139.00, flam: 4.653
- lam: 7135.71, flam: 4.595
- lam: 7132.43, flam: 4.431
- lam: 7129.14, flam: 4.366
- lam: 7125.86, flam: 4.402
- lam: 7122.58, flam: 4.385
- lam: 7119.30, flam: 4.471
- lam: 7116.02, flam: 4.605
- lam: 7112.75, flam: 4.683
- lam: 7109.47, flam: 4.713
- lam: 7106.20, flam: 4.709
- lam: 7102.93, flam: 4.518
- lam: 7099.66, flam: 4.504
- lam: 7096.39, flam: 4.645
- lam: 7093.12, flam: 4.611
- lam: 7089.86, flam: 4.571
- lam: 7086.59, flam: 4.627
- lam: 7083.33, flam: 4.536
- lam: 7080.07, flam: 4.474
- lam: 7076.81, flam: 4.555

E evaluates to 4.42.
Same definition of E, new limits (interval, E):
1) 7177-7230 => 4.48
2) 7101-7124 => 4.58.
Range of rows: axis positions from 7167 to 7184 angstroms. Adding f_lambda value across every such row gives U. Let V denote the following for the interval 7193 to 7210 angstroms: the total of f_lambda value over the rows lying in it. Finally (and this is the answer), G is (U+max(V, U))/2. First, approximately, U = 21.7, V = 22.5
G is 22.1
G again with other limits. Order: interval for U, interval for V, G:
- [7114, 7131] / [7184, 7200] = 22.2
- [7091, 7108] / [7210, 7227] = 23.0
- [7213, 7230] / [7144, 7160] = 23.0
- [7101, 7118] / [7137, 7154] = 23.2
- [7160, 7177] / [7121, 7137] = 22.0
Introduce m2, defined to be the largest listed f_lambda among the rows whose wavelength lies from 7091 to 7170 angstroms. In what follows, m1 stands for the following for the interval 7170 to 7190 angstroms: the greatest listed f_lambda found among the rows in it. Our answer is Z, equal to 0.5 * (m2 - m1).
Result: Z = 0.15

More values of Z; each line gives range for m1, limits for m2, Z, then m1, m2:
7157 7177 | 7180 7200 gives 0.06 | 4.421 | 4.542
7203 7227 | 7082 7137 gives 0.04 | 4.629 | 4.713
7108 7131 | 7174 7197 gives -0.09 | 4.713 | 4.525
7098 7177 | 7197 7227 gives -0.04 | 4.713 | 4.629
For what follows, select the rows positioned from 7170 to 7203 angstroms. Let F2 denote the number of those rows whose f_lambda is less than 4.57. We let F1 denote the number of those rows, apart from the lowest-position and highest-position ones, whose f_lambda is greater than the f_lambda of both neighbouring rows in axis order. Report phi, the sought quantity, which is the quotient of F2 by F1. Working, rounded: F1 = 2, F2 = 10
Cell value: 5.0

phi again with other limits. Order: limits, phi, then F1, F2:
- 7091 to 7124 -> 2.0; 2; 4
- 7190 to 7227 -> 2.7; 3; 8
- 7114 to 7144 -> 3.0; 2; 6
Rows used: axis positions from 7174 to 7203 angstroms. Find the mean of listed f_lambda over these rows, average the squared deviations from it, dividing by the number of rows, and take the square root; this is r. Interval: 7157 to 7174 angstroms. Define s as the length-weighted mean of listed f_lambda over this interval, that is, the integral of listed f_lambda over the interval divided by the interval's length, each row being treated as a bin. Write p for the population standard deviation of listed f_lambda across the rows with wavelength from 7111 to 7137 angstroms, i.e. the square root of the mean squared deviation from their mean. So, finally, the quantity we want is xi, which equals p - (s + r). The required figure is -4.36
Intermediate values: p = 0.11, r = 0.091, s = 4.38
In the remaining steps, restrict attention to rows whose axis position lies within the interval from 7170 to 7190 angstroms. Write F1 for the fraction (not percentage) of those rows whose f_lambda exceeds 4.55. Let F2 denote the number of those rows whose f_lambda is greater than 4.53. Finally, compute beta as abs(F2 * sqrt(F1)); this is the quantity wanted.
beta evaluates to 0.0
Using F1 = 0.00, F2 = 0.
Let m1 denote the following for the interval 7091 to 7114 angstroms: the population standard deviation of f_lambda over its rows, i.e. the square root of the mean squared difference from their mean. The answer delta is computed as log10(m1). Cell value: -1.10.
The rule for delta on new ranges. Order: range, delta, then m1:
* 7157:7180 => -1.29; 0.051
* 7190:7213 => -1.21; 0.061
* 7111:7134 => -0.95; 0.112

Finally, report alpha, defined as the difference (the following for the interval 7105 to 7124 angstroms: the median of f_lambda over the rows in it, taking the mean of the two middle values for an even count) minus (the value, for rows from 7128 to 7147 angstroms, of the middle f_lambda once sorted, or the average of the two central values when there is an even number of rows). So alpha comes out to 0.12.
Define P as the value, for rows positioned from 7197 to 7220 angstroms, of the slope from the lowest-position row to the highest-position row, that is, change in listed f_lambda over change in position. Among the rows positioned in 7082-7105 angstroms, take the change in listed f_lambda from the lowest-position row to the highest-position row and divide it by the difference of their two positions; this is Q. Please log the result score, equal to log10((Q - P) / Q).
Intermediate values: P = 0.001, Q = -0.001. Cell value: 0.3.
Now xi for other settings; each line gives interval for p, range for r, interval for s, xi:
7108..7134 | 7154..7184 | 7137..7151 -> -4.47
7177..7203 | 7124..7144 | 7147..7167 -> -4.45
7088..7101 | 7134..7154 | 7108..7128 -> -4.55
